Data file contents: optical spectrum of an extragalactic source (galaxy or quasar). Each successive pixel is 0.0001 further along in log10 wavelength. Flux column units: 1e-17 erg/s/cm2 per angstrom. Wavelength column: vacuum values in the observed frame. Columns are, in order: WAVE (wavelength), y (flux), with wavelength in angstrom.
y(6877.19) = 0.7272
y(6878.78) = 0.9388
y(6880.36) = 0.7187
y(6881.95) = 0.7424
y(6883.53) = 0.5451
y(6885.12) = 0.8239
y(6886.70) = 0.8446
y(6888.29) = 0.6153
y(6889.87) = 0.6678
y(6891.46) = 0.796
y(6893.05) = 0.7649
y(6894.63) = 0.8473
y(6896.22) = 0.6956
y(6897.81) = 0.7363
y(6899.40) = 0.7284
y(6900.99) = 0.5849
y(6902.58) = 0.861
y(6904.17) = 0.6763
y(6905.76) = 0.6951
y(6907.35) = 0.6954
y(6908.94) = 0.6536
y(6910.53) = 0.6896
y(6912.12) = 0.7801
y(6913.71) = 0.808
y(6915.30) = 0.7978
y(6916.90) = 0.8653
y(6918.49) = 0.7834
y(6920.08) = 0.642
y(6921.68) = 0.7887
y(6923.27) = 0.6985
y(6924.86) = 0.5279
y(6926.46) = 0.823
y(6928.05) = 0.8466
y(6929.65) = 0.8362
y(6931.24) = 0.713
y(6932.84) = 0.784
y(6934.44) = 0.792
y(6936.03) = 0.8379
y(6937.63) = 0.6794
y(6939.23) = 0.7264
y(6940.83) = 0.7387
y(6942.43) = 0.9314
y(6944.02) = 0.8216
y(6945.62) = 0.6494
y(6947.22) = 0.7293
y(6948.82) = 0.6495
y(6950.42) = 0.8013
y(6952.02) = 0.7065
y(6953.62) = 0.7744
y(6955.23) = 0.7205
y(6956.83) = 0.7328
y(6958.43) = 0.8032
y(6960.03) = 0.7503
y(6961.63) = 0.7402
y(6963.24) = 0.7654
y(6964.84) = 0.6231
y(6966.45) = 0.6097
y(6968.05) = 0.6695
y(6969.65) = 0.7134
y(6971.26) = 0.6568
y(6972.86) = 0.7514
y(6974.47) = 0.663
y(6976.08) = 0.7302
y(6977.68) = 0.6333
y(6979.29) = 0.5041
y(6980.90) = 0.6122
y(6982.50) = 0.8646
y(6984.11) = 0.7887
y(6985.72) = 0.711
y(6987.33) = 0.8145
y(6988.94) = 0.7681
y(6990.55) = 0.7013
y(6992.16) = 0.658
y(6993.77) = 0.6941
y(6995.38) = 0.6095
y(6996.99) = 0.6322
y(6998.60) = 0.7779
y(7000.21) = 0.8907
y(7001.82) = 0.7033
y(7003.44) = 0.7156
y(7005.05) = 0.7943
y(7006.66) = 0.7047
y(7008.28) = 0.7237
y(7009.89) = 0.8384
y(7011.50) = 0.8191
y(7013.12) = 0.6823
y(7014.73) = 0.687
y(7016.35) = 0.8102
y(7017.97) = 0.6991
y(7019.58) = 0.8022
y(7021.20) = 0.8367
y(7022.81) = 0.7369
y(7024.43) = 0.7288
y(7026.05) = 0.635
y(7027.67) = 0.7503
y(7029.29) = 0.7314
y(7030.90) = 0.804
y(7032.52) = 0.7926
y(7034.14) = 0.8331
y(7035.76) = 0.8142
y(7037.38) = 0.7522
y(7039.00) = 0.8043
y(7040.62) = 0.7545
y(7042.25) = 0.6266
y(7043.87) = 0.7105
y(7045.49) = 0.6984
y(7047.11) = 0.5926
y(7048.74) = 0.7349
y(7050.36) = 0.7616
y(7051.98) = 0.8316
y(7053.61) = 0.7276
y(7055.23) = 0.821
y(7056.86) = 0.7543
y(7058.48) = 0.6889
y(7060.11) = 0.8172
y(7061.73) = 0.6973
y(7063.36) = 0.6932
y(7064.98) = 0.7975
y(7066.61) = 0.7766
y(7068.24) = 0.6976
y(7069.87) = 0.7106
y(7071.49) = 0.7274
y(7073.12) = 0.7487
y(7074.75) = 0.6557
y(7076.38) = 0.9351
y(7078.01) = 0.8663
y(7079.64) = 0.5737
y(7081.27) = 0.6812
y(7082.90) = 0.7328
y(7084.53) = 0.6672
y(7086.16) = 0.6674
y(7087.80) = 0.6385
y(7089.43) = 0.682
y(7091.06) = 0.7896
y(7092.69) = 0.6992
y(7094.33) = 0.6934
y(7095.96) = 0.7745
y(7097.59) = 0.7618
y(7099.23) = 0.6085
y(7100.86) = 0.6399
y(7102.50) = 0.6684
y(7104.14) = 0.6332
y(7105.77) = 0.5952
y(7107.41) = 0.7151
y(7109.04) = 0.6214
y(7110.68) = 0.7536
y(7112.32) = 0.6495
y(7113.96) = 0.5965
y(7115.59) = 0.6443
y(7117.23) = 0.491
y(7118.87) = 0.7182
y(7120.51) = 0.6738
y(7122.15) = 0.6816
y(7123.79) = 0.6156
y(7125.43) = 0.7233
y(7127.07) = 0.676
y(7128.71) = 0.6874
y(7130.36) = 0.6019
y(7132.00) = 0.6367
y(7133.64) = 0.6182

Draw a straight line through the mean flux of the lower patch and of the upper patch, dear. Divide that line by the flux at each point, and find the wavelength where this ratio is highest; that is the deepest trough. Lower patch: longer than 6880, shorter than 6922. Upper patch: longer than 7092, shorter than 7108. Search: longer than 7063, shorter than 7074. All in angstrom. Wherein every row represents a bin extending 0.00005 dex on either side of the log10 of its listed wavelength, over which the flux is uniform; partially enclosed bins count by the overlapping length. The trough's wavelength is 7063.36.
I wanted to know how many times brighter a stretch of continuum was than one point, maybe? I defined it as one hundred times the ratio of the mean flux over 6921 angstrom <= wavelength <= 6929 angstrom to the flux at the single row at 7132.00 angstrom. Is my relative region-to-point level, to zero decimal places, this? 116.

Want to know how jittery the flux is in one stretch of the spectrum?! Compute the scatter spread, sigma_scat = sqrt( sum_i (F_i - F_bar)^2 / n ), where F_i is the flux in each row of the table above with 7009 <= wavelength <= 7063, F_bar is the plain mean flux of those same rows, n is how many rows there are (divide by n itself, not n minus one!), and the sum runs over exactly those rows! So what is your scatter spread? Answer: 0.065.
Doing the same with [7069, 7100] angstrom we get 0.083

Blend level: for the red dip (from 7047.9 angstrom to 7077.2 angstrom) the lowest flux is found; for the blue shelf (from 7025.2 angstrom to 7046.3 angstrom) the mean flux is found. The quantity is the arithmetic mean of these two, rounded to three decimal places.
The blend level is 0.701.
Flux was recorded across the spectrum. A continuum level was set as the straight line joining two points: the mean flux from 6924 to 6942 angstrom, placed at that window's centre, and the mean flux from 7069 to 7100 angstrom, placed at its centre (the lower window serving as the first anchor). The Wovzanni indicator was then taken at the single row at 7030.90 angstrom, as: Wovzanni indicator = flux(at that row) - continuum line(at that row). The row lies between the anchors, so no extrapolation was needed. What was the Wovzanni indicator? 0.07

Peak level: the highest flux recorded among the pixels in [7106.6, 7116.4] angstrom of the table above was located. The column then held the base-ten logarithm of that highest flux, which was -0.123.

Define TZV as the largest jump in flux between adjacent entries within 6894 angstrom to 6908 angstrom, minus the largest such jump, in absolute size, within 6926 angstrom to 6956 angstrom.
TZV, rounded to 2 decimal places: 0.08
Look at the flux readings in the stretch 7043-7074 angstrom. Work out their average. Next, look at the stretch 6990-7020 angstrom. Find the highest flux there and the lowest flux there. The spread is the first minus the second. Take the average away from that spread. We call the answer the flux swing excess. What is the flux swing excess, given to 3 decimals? -0.455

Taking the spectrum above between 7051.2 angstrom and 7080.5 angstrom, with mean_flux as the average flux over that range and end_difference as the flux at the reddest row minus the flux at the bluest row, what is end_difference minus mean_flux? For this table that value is -1.01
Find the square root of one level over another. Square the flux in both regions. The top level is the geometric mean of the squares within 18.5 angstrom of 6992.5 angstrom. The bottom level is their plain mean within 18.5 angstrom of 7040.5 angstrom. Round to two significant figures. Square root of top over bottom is 0.96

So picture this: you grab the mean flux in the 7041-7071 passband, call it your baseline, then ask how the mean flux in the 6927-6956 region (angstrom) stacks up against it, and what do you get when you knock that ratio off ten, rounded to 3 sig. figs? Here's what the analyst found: 8.95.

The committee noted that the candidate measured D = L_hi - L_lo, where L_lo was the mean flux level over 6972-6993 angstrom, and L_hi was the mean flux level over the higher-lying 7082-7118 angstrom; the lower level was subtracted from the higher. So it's -0.04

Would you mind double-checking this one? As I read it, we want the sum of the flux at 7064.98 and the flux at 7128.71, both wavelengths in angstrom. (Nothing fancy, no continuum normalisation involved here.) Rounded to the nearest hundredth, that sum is 1.48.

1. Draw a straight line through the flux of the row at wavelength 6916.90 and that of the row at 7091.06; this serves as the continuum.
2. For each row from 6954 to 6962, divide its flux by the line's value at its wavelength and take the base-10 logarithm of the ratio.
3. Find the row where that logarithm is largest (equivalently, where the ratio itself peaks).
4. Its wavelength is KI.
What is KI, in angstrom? 6958.43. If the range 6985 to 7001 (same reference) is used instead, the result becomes 7000.21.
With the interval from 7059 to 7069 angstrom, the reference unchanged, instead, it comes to 7060.11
